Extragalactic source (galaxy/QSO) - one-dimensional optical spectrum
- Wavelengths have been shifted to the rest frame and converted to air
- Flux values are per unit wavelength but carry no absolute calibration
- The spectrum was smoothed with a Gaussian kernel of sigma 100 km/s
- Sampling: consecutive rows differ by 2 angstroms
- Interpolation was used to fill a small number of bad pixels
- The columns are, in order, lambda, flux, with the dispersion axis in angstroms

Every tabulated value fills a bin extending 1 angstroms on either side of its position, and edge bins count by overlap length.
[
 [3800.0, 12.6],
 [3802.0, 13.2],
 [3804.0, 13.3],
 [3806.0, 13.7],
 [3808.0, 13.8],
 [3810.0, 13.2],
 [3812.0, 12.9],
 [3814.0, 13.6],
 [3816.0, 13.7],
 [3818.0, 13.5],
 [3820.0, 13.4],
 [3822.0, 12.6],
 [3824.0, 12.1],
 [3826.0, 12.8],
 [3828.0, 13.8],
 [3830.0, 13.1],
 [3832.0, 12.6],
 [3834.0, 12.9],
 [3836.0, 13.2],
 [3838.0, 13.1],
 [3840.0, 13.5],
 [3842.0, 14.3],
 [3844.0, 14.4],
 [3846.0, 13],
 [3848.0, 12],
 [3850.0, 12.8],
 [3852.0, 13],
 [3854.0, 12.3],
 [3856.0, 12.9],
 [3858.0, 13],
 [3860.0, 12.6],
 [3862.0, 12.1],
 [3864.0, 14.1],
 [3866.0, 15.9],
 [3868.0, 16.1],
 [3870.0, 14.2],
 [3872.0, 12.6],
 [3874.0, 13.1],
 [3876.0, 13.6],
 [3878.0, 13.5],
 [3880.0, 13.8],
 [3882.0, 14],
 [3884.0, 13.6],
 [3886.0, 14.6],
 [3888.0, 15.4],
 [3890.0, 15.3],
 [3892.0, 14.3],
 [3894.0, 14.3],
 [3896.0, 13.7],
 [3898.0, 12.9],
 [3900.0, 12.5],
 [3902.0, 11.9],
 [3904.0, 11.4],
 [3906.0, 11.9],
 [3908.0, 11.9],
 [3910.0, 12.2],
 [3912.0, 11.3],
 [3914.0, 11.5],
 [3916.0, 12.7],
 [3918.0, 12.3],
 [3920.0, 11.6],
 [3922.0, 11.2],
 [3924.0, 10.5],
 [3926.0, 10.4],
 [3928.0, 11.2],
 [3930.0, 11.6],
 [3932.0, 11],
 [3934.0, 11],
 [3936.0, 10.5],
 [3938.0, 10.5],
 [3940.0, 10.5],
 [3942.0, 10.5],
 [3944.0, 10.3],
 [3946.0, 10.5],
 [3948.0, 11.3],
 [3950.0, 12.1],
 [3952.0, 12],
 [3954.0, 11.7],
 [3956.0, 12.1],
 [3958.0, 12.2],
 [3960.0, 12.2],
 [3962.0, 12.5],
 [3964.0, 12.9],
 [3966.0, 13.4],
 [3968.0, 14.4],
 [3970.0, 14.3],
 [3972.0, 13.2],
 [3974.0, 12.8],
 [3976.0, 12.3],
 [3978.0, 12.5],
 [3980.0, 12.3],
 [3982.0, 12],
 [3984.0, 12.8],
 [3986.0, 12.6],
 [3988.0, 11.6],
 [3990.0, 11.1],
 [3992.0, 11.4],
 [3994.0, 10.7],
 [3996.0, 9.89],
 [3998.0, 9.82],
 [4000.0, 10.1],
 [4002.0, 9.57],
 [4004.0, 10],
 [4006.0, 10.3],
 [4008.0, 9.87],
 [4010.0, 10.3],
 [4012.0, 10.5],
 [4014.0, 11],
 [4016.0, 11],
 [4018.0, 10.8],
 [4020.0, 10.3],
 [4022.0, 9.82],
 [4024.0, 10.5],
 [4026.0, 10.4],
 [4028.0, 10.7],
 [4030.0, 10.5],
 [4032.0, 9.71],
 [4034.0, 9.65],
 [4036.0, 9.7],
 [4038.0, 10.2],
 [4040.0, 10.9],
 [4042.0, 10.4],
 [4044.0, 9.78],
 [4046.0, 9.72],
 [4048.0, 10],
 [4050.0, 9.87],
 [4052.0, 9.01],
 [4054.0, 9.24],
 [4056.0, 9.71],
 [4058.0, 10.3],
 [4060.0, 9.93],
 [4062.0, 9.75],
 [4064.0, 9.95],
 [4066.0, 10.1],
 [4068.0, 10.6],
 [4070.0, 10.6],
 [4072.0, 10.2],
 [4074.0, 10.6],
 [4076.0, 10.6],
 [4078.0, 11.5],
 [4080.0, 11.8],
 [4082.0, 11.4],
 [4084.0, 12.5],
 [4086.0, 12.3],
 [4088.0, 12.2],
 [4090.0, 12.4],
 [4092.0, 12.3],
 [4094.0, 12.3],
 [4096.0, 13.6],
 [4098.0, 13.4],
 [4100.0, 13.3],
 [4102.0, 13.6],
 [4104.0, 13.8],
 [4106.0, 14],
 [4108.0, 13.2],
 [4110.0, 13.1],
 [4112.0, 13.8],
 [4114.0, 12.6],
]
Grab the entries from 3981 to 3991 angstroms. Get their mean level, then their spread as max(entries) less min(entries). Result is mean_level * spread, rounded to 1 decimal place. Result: 20.4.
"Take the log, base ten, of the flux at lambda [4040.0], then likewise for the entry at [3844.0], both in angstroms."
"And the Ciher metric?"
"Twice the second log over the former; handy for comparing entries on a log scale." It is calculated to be 2.23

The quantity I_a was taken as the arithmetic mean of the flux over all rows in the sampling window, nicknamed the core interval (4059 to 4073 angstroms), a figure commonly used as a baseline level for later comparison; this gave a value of 10.2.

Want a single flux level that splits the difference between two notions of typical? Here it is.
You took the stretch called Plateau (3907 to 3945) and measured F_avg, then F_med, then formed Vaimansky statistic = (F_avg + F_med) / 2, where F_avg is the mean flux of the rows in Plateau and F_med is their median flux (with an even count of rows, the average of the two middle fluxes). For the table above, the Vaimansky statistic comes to 11.2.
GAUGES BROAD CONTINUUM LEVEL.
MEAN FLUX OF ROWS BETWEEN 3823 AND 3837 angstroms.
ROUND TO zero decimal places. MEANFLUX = 13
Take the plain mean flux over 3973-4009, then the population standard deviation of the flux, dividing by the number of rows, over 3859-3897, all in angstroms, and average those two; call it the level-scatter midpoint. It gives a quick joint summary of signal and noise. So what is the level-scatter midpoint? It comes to 6.13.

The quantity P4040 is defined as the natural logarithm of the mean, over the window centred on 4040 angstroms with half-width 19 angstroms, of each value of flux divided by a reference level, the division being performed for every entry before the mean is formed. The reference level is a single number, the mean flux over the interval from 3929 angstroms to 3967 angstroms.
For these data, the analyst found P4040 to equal -0.14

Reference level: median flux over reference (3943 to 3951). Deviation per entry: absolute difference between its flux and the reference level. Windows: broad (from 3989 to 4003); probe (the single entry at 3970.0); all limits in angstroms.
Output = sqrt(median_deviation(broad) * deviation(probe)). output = 1.6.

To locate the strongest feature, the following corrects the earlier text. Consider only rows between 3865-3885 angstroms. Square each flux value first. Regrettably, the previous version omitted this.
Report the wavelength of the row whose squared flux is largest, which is 3868.0 angstroms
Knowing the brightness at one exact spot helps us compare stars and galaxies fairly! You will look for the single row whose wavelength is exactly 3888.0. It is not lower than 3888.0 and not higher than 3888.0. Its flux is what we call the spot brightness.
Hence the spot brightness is 15.4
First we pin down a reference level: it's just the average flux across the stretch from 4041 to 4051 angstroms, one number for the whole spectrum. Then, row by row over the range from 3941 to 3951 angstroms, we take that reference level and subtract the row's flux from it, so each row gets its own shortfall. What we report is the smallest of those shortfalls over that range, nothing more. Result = -2.1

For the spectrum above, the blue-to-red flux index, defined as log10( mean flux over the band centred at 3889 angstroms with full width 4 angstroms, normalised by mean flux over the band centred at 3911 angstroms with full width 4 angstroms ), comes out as 0.12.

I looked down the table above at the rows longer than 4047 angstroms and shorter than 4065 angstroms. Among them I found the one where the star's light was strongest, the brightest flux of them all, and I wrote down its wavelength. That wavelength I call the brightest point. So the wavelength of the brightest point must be 4058.0 angstroms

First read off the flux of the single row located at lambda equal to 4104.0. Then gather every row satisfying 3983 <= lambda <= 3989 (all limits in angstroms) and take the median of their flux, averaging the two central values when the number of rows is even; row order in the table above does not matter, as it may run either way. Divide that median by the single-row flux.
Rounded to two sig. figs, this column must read 0.91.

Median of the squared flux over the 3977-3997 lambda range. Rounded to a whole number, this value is 139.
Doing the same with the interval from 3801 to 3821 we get 181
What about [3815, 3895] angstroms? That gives 181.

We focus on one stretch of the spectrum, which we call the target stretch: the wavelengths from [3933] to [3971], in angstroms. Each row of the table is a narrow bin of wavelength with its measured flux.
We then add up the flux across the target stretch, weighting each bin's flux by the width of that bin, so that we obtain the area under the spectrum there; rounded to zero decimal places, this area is 450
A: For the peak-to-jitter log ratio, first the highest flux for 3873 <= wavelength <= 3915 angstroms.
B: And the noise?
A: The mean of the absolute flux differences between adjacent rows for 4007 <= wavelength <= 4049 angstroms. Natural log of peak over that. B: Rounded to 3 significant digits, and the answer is 3.76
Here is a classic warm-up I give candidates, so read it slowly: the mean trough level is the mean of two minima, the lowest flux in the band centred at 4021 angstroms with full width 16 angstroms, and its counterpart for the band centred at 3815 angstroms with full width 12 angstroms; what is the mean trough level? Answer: 11.4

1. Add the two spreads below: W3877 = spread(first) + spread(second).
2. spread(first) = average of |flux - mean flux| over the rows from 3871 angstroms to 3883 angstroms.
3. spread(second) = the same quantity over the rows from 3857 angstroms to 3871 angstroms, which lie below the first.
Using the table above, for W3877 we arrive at 1.62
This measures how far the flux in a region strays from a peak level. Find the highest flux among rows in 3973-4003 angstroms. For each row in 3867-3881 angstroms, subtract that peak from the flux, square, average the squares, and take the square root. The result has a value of 1.5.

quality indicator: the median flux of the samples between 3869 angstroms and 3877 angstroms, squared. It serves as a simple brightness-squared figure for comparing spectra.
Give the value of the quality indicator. 178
